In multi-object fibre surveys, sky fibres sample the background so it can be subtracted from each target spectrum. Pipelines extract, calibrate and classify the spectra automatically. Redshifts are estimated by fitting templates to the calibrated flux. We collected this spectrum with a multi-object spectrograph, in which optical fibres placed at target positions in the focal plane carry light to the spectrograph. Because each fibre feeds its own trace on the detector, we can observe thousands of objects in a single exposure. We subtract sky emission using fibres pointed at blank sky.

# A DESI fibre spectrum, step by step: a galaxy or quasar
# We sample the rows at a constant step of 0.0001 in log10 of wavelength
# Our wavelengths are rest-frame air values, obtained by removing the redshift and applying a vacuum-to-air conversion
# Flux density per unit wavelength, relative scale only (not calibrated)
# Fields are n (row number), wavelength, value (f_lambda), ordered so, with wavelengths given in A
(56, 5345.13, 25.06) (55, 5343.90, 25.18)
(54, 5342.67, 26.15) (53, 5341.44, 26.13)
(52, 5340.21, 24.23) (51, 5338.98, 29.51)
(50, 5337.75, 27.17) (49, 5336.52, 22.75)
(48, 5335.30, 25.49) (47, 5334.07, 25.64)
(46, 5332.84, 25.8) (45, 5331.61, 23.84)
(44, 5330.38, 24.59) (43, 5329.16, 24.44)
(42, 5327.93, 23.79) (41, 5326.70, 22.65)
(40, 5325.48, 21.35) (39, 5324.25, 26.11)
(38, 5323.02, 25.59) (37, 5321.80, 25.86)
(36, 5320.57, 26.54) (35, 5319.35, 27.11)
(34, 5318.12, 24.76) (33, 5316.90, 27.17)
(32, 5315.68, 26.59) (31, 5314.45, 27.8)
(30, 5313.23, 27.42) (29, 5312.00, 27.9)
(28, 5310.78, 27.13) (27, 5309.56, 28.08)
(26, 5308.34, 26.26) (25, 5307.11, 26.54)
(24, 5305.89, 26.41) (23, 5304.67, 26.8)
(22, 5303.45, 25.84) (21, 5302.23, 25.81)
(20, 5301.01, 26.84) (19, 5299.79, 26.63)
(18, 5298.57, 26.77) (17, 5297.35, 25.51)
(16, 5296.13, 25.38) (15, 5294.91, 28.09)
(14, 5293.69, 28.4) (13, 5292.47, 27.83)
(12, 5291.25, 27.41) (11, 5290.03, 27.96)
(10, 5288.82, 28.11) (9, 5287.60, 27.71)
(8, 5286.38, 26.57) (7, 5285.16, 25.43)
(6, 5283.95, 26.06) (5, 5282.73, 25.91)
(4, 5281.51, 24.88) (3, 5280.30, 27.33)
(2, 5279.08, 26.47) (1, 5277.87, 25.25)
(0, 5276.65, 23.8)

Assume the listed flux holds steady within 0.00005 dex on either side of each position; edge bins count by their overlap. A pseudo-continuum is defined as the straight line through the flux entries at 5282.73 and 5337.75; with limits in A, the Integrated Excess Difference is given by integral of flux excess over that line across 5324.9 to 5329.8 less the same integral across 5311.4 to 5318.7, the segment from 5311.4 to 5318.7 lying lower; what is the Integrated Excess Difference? -21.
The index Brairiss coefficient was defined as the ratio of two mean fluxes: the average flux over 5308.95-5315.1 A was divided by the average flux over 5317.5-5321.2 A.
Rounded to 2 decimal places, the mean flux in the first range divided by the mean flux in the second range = 1.06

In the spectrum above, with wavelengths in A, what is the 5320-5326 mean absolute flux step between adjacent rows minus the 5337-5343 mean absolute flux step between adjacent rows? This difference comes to -0.83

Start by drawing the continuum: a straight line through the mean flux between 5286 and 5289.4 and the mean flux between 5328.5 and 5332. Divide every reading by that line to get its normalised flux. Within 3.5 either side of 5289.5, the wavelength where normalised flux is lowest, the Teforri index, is 5286.38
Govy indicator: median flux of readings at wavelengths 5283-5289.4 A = 26.6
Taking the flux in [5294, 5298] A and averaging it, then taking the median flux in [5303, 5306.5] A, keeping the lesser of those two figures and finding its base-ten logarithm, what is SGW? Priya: 1.42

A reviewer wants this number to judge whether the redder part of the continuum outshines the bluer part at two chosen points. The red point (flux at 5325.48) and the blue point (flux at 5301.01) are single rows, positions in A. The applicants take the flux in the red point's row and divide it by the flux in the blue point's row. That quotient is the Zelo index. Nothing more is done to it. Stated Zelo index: 0.80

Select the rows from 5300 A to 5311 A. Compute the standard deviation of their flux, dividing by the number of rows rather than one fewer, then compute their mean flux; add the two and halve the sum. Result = 13.6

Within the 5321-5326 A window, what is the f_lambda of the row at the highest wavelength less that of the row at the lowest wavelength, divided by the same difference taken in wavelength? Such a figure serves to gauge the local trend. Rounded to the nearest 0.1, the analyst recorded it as -1.2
